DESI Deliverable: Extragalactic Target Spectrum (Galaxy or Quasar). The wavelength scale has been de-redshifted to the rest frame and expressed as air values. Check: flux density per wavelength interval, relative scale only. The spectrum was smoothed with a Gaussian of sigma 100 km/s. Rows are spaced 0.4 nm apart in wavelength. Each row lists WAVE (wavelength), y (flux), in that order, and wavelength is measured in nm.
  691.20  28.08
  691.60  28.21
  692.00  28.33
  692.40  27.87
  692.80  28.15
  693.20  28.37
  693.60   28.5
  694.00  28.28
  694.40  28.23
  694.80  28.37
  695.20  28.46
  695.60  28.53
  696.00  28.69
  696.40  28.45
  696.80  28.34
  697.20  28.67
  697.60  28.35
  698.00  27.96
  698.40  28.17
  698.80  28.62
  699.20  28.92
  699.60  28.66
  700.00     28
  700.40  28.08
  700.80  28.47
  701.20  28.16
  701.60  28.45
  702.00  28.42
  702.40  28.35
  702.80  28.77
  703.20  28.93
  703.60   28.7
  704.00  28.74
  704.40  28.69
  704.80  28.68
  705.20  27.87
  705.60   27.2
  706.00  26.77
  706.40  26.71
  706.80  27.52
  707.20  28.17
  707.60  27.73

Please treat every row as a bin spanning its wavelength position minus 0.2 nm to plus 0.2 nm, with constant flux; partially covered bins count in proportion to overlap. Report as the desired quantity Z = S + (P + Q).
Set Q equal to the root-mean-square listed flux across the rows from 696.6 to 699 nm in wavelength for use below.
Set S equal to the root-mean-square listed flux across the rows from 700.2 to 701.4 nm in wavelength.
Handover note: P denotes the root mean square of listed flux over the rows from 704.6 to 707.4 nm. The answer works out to 84.16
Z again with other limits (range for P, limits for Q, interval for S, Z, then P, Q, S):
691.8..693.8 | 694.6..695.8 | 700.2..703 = 85.08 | 28.24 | 28.5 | 28.39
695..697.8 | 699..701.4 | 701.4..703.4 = 85.47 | 28.50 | 28.4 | 28.58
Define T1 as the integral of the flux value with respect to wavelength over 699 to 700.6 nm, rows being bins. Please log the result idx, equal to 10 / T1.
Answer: 0.220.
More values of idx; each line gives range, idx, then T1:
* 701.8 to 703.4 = 0.218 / 45.8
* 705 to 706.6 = 0.230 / 43.4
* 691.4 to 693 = 0.222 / 45.0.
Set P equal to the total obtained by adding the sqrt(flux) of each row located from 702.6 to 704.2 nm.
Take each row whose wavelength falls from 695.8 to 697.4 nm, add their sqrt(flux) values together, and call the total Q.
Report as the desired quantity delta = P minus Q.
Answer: 0.09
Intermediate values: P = 21.5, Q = 21.4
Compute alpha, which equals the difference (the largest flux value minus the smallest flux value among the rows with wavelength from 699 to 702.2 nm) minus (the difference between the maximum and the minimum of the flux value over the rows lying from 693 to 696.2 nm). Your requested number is 0.5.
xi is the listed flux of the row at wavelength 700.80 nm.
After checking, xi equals 28.47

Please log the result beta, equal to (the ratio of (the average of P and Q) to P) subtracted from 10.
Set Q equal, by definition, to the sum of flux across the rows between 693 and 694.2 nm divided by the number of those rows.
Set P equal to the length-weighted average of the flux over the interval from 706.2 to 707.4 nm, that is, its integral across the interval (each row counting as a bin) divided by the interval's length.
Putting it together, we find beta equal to 8.98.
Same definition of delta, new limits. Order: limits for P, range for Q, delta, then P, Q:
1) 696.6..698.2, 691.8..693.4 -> 0.06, 21.3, 21.2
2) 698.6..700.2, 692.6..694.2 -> 0.08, 21.4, 21.3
